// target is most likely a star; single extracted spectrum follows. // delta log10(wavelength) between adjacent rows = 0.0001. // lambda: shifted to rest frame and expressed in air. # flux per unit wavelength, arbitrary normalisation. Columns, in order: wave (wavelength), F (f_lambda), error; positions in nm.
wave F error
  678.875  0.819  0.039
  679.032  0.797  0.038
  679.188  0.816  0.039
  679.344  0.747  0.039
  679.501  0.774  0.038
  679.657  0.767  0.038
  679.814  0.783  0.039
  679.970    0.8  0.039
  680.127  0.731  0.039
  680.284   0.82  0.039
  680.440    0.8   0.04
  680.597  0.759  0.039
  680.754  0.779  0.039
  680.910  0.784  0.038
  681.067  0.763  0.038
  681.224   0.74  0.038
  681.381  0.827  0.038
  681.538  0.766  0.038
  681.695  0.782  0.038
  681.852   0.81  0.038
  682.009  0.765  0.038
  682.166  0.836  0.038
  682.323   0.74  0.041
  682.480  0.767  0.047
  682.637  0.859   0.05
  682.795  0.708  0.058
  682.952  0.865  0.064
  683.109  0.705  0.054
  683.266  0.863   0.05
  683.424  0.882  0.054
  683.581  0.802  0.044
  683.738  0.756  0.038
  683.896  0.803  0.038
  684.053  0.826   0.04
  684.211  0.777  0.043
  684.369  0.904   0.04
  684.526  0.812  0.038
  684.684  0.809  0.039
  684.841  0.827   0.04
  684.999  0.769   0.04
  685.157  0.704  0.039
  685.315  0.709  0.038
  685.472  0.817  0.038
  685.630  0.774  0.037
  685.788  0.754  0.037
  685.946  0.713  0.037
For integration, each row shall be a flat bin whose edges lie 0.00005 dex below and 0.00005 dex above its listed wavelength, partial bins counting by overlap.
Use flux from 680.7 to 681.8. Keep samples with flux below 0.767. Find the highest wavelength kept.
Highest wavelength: 681.538 nm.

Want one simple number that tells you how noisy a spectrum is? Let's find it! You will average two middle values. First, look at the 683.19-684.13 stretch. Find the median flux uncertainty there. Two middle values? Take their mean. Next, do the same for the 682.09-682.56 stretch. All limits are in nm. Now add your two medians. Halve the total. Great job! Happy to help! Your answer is 0.0415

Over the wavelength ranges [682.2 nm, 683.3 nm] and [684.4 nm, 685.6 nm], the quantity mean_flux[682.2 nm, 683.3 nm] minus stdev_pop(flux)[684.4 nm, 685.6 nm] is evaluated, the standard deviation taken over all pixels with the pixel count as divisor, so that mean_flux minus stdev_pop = 0.738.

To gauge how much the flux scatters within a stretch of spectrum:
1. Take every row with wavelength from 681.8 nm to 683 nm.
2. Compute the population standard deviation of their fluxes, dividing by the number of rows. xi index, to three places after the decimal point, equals 0.054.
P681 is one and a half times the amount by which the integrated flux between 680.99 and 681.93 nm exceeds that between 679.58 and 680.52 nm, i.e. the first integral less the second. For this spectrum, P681 0.00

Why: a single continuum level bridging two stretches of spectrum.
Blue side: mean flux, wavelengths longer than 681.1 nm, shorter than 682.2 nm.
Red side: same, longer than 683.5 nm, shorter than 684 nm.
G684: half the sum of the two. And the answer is 0.788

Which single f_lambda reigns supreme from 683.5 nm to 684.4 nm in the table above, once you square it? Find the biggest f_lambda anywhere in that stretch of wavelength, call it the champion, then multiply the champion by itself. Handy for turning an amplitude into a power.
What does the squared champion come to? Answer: 0.82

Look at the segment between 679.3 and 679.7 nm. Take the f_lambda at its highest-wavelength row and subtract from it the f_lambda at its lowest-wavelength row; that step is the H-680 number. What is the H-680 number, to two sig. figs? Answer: 0.020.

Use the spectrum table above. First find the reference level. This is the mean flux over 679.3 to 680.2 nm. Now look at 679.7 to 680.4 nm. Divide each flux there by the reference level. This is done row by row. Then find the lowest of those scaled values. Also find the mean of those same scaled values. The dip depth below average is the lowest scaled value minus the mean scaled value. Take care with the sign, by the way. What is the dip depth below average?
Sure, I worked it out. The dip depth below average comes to -0.068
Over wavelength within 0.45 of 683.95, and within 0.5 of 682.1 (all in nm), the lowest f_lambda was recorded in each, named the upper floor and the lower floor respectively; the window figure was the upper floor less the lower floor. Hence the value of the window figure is 0.016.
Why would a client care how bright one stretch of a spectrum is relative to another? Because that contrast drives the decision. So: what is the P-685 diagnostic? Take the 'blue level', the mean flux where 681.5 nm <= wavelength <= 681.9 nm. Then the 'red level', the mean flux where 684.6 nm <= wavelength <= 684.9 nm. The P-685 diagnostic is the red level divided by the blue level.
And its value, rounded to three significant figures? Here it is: 1.04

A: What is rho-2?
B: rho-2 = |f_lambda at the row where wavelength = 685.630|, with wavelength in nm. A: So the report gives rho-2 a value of 0.77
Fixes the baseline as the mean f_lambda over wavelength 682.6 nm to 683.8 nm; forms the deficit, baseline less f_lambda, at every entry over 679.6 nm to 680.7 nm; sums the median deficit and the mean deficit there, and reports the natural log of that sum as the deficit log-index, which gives -3.1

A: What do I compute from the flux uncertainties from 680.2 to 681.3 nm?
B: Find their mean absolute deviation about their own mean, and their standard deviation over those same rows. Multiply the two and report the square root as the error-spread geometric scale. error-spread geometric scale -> 0.0007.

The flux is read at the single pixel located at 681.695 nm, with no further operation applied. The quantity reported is 0.782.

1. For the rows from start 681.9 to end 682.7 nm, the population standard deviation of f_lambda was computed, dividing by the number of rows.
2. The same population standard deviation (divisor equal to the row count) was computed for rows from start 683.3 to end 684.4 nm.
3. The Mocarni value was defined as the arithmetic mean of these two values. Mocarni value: 0.0479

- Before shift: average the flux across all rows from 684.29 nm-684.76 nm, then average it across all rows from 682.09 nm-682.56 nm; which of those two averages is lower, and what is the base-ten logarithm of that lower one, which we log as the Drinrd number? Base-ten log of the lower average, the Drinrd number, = -0.107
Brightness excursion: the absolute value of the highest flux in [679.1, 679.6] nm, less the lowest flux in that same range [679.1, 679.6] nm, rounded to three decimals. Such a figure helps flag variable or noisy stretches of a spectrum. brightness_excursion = 0.069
